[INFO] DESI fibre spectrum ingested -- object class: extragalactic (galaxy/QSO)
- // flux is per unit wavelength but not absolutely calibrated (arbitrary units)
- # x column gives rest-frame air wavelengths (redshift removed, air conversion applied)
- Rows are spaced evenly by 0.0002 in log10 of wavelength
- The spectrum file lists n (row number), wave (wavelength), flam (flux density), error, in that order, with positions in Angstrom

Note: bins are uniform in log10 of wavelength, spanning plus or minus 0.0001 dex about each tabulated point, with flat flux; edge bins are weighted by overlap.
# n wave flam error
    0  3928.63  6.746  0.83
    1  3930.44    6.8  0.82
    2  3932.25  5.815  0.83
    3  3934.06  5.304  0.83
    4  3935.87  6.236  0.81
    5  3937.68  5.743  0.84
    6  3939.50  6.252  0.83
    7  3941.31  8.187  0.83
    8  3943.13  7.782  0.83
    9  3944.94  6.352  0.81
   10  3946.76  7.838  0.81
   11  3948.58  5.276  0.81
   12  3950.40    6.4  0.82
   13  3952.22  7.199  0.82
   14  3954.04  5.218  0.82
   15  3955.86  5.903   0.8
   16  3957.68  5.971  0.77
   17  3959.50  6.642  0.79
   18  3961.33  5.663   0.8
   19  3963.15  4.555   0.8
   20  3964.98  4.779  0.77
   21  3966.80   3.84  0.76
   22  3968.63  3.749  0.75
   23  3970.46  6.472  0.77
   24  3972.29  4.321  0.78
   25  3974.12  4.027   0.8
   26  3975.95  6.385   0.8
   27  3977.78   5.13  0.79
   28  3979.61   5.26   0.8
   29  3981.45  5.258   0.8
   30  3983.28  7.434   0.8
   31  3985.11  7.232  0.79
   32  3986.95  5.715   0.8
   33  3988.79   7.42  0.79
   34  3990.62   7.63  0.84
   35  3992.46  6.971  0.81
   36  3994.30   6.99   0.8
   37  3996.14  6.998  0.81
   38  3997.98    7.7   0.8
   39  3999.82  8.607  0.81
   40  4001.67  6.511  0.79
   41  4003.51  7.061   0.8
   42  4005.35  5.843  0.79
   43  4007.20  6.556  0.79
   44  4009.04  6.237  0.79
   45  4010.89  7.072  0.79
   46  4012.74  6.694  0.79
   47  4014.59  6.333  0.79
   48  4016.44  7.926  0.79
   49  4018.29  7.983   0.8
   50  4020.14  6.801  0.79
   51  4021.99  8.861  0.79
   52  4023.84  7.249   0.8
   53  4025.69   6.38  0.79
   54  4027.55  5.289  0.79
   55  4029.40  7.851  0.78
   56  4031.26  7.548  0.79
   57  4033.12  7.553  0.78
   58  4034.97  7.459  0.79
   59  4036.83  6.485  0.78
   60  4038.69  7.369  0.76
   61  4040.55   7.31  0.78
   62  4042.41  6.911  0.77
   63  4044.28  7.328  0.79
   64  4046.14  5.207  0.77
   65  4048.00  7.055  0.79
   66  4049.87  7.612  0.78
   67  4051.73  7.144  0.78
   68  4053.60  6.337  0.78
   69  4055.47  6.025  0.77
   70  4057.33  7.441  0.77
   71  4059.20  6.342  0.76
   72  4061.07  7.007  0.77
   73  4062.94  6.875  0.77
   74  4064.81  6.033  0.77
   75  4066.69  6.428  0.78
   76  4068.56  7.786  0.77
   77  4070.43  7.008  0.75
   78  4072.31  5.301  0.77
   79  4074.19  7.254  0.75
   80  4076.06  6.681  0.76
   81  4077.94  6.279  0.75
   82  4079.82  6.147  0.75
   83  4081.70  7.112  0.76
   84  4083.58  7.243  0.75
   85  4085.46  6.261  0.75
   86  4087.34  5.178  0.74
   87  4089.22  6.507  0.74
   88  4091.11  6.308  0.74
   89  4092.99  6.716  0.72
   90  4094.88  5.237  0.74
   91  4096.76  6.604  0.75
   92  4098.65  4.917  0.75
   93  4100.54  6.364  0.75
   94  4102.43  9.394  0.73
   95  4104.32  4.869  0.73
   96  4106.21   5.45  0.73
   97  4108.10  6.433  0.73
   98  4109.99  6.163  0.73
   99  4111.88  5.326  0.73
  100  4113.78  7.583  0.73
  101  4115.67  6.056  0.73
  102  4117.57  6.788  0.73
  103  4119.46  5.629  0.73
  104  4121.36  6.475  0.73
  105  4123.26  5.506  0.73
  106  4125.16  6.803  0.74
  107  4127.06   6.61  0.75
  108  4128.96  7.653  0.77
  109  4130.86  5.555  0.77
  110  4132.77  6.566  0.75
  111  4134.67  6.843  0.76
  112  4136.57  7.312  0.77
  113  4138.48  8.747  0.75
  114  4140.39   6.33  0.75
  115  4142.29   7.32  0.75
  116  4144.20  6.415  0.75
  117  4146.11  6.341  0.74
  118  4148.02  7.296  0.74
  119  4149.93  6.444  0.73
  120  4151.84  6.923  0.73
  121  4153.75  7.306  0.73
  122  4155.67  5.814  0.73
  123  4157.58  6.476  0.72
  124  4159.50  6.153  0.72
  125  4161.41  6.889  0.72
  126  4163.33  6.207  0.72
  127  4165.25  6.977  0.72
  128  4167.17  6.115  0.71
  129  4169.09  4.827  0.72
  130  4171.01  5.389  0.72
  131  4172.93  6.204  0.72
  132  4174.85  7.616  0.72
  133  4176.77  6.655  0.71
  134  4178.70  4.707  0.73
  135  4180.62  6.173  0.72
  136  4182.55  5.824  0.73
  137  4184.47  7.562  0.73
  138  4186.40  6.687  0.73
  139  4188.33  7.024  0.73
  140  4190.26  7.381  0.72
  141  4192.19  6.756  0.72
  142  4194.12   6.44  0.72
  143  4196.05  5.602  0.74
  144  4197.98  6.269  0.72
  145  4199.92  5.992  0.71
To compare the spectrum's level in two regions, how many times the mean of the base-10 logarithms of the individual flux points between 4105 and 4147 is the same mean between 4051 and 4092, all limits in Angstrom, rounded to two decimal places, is 1.00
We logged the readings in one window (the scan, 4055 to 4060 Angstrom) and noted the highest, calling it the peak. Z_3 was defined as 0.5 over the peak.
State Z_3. 0.067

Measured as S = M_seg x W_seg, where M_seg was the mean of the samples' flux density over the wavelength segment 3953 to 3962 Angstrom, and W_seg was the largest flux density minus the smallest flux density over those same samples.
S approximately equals 8.4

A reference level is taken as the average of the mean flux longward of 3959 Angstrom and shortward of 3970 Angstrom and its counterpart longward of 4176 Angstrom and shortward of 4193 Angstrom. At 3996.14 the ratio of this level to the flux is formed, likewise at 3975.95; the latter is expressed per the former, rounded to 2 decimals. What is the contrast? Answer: 1.10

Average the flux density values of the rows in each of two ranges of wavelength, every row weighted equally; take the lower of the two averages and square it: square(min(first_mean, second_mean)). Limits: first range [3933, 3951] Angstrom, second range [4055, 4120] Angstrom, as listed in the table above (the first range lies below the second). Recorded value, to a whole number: 41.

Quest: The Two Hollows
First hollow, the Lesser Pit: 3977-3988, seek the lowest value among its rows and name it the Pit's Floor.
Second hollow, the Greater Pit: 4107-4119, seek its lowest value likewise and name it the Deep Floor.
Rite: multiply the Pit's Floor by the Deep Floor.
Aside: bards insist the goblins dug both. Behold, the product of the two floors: 27.3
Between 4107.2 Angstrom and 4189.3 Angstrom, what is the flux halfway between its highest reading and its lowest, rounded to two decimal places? 6.73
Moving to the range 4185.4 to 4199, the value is 6.49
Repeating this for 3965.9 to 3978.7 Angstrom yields 5.11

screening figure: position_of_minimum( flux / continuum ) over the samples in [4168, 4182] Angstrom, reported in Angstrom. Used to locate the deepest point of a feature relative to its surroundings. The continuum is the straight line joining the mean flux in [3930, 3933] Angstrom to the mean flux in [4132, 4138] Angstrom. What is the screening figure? 4178.70 Angstrom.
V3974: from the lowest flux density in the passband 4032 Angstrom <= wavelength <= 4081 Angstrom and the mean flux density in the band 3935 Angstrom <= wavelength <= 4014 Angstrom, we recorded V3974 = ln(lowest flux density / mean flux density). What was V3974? -0.18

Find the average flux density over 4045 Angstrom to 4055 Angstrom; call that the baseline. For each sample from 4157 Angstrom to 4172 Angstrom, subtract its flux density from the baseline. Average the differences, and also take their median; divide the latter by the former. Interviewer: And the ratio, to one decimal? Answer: 0.9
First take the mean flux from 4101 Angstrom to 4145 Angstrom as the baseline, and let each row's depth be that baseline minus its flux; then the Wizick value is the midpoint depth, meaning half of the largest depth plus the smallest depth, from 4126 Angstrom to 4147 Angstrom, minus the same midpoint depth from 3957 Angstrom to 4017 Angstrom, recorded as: -1.0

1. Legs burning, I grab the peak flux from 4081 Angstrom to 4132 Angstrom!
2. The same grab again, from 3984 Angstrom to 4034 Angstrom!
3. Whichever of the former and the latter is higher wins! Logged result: 9.4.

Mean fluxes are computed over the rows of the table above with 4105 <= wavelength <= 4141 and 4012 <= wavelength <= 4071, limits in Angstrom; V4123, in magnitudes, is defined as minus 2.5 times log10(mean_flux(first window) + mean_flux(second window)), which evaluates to -2.83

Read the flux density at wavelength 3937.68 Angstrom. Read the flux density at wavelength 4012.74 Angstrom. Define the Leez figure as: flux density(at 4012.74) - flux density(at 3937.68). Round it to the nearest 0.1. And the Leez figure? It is 1.0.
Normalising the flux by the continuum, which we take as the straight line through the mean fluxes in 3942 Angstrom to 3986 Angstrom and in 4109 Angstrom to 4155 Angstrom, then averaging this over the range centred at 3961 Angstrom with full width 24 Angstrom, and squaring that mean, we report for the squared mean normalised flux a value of 0.89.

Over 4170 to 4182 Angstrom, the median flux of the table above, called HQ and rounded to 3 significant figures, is 6.19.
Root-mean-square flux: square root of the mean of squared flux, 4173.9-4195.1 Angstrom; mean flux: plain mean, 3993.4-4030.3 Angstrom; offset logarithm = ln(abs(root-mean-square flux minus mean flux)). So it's -1.0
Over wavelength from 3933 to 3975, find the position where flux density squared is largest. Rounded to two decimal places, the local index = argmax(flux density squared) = 3941.31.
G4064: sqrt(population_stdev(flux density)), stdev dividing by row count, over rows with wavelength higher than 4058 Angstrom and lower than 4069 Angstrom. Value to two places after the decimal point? 0.75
